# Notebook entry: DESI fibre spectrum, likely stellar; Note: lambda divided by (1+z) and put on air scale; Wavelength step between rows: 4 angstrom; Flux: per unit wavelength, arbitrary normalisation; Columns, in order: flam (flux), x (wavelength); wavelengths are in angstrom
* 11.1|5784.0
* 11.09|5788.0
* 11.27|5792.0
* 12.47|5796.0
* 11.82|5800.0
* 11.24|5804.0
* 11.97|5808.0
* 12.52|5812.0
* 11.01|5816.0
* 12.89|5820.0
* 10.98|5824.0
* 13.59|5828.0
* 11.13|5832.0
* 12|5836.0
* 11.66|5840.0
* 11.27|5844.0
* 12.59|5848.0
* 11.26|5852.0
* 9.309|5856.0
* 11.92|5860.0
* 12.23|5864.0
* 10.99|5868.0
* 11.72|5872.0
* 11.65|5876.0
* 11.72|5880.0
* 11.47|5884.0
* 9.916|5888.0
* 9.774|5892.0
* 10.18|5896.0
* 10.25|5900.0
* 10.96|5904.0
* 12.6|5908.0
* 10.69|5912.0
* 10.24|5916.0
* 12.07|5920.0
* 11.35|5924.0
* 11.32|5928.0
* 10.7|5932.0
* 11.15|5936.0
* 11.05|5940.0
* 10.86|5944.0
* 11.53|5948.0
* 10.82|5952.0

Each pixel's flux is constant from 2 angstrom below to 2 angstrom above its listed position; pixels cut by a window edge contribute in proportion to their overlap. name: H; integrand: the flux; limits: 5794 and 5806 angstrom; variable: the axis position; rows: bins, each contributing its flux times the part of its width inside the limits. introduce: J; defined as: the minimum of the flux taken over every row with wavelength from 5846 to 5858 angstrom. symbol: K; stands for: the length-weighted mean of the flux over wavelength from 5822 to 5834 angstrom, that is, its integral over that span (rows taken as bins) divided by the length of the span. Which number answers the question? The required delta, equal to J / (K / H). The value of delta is 111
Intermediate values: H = 142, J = 9.309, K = 11.9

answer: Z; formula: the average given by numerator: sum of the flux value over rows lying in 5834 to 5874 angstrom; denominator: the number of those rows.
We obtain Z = 11.5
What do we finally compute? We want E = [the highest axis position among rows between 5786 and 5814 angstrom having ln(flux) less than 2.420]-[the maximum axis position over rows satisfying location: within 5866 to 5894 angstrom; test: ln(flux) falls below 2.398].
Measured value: -88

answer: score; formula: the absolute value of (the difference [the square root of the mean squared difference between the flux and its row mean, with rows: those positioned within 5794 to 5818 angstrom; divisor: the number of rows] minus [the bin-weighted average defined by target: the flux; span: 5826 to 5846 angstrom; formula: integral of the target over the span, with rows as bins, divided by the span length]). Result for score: 11.4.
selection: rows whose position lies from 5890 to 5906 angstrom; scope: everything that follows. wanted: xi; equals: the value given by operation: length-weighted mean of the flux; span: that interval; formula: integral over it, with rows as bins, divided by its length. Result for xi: 10.3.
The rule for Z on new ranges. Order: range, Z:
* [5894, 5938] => 11.0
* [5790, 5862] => 11.7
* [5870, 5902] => 10.8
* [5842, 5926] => 11.2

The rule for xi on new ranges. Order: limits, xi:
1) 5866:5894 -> 11.0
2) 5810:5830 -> 12.2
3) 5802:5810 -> 11.6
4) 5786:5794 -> 11.2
